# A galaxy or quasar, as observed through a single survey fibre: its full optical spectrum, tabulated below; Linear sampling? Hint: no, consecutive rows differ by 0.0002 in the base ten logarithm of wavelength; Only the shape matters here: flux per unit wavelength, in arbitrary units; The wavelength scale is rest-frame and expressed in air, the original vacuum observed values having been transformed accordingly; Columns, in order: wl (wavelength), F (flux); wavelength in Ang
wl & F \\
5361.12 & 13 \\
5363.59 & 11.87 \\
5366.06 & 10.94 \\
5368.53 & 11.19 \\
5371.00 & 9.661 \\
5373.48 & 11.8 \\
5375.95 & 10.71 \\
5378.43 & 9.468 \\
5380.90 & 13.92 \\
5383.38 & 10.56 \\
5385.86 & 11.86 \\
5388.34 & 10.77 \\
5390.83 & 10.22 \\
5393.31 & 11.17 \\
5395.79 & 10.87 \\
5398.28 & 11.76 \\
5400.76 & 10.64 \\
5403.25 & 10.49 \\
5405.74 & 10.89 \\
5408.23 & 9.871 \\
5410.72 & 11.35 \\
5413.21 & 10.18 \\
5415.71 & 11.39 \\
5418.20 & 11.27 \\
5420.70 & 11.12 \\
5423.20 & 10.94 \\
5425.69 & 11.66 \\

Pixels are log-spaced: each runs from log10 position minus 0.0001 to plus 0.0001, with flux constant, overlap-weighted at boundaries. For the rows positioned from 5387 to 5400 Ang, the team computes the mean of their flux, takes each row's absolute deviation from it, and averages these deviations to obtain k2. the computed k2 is 0.4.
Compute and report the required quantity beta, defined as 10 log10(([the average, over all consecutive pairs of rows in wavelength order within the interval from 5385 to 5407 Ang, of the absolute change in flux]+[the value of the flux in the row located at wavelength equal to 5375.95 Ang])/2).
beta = 7.56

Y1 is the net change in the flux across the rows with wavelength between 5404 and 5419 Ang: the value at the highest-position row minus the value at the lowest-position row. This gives 0.4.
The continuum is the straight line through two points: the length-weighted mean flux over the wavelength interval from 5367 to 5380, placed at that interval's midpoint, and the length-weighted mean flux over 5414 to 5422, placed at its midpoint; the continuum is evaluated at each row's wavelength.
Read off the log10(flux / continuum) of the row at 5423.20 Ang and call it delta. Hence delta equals -0.012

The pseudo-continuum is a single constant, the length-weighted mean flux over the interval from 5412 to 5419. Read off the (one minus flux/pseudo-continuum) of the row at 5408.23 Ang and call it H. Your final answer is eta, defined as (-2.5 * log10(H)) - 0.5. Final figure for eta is 2.0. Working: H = 0.10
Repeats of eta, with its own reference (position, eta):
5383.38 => 3.2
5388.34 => 4.1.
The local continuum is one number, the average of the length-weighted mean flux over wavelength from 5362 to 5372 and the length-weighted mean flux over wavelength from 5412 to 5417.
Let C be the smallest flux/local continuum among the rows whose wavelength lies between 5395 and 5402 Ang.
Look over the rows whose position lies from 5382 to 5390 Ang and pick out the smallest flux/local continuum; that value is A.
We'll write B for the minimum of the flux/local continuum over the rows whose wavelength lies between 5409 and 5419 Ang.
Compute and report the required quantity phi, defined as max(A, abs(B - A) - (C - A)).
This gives 0.97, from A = 0.97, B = 0.933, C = 0.98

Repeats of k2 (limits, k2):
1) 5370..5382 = 1.4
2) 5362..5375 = 0.6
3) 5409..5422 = 0.4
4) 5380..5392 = 1.1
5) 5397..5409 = 0.5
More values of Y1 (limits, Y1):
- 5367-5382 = 2.7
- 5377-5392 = 0.8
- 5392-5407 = -0.3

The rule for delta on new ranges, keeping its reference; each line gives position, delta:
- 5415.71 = 0.009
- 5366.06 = 0.014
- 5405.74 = -0.006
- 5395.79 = -0.002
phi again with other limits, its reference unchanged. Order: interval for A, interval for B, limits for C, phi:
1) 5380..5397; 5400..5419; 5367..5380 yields 0.94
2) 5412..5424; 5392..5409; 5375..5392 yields 0.93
